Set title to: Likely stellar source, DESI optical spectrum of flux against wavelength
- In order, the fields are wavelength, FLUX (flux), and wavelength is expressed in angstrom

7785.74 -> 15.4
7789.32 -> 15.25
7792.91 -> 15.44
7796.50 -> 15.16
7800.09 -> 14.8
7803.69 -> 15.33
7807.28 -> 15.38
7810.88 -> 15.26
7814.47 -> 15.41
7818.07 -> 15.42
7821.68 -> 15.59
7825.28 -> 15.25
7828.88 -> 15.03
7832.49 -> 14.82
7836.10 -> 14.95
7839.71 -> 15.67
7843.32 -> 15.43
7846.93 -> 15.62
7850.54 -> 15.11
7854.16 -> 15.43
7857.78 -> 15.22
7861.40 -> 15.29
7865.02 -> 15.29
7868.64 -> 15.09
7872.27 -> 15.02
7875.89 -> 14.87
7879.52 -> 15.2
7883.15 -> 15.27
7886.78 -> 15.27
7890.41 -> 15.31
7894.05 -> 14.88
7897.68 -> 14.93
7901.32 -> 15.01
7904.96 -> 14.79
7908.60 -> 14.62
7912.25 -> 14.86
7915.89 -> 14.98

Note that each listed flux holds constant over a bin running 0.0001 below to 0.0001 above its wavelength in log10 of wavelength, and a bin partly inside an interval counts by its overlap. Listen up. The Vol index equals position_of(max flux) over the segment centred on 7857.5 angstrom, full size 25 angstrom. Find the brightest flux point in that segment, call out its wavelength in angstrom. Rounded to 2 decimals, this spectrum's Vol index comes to 7846.93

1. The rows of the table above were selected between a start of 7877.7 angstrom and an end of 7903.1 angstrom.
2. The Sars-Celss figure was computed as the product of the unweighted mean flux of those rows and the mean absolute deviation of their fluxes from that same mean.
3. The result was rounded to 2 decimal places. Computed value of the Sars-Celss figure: 2.39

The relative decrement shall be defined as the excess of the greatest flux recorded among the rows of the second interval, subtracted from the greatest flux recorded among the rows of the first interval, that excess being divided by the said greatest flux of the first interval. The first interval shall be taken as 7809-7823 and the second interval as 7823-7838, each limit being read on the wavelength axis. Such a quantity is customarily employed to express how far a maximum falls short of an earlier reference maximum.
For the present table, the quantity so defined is 0.022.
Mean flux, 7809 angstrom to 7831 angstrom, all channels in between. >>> 15.3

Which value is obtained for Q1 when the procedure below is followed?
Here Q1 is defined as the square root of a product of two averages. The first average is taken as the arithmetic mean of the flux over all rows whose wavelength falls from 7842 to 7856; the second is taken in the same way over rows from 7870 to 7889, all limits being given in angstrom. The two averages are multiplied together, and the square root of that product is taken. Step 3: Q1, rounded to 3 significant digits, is 15.3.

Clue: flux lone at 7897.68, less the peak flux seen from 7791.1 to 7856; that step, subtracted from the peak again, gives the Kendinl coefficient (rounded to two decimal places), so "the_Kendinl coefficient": 16.41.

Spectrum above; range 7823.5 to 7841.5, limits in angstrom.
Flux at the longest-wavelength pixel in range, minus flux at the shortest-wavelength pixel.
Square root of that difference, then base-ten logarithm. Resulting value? -0.2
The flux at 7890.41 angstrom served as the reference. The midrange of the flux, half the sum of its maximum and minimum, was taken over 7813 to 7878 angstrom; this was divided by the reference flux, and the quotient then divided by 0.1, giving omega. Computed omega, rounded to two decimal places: 9.96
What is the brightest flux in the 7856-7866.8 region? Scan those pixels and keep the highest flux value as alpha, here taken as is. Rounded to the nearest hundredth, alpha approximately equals 15.29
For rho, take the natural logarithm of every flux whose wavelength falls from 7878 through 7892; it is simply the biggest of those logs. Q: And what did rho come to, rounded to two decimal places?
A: 2.73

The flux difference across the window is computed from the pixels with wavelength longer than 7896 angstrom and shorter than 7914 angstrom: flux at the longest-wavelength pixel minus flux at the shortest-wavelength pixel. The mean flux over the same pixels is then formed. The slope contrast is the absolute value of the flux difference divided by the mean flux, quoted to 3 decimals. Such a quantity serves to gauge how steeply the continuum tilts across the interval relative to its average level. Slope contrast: 0.005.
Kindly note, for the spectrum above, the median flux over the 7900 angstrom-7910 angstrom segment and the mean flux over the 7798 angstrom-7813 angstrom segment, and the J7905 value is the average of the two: 15.0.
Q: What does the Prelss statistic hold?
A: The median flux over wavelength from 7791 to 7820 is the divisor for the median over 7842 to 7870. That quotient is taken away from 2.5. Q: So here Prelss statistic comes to 1.50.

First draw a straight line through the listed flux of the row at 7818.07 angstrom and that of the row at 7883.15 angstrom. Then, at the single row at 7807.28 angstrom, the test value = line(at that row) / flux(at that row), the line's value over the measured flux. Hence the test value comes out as 1.00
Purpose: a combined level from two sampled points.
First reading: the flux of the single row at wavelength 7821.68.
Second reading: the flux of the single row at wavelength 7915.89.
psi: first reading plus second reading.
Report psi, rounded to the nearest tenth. 30.6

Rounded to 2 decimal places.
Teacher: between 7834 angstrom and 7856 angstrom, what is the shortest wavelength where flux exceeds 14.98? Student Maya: 7839.71 angstrom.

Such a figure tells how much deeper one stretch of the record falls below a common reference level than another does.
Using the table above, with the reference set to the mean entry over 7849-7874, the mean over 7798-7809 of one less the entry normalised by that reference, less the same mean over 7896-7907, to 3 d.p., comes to -0.017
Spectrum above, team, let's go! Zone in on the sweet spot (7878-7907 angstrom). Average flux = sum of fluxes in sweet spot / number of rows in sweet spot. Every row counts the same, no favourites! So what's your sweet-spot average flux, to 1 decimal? 15.1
